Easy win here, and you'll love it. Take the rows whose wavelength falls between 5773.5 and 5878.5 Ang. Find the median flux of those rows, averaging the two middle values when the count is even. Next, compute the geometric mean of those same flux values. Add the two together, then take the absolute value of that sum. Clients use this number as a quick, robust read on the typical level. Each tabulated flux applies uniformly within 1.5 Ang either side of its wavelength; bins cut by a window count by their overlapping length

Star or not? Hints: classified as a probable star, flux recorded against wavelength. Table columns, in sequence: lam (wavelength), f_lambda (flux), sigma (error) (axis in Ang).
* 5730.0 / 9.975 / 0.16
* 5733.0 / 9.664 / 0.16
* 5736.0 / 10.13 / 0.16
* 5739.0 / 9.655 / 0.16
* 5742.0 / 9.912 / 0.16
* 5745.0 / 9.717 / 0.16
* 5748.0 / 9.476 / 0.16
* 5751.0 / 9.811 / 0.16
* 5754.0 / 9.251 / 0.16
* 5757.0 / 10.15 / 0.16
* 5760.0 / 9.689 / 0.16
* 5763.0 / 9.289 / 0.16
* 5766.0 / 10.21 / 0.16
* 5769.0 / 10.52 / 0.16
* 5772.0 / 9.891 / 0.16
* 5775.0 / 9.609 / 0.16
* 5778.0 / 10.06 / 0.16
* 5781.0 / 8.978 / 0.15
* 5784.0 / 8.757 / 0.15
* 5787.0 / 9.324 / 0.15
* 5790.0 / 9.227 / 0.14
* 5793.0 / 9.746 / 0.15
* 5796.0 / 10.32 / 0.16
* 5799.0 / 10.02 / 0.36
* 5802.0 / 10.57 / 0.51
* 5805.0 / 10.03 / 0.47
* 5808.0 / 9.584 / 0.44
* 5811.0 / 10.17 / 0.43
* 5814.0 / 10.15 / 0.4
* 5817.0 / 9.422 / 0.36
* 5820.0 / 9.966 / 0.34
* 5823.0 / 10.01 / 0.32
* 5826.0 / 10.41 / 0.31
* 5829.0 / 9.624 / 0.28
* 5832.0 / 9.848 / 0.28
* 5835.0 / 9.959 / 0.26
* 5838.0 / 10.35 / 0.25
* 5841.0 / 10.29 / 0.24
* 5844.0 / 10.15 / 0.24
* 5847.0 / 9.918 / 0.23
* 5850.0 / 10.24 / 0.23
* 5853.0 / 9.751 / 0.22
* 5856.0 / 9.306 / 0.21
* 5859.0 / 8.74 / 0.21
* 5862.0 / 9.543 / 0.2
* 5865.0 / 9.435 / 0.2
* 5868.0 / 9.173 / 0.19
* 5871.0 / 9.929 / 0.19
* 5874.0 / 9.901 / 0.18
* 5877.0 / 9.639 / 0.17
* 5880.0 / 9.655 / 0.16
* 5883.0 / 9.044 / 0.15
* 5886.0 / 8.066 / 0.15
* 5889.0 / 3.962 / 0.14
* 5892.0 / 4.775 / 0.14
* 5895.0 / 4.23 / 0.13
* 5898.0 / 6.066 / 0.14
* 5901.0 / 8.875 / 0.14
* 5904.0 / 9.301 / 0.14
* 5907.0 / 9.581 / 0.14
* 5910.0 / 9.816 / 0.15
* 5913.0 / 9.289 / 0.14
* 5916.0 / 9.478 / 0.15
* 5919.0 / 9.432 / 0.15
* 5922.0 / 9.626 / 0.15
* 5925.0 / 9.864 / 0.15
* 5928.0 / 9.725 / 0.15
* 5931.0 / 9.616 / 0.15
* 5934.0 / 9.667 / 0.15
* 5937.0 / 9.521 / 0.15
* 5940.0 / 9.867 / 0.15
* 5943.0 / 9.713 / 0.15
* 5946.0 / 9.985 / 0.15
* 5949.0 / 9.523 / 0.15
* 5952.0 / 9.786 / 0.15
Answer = 19.7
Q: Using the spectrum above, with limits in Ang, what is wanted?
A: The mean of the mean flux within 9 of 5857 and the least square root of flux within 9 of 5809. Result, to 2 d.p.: 6.29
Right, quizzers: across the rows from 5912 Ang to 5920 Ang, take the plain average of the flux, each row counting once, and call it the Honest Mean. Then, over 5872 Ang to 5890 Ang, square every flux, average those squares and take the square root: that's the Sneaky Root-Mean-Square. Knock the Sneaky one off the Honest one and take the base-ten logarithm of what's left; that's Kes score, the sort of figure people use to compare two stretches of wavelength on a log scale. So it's -0.1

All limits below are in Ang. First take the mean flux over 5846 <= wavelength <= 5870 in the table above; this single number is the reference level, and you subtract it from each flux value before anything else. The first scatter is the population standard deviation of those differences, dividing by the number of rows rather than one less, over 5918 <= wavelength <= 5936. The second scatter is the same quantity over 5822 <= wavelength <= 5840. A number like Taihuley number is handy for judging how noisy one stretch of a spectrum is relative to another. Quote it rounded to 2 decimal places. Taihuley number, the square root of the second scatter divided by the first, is 1.45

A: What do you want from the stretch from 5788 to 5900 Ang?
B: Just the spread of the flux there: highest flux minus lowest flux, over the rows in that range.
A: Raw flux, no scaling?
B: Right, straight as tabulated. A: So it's 6.6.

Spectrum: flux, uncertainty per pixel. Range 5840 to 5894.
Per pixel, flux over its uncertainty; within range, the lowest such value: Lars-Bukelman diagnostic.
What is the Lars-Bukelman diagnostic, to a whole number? 28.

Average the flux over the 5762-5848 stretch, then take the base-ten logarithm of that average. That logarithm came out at 0.995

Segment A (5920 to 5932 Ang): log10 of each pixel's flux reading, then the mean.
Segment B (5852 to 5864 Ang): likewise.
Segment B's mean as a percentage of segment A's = 98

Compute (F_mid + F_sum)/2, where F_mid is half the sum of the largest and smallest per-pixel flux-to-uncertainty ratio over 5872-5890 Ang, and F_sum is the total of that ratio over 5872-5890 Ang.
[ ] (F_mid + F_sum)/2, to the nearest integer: 179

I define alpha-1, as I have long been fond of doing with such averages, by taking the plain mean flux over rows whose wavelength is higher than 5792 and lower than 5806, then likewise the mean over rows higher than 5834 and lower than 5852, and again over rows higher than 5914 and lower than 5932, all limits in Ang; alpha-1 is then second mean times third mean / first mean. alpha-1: 9.6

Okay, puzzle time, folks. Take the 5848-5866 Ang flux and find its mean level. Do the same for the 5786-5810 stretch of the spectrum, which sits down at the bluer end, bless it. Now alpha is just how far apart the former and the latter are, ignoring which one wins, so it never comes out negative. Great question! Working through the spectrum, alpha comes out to 0.35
